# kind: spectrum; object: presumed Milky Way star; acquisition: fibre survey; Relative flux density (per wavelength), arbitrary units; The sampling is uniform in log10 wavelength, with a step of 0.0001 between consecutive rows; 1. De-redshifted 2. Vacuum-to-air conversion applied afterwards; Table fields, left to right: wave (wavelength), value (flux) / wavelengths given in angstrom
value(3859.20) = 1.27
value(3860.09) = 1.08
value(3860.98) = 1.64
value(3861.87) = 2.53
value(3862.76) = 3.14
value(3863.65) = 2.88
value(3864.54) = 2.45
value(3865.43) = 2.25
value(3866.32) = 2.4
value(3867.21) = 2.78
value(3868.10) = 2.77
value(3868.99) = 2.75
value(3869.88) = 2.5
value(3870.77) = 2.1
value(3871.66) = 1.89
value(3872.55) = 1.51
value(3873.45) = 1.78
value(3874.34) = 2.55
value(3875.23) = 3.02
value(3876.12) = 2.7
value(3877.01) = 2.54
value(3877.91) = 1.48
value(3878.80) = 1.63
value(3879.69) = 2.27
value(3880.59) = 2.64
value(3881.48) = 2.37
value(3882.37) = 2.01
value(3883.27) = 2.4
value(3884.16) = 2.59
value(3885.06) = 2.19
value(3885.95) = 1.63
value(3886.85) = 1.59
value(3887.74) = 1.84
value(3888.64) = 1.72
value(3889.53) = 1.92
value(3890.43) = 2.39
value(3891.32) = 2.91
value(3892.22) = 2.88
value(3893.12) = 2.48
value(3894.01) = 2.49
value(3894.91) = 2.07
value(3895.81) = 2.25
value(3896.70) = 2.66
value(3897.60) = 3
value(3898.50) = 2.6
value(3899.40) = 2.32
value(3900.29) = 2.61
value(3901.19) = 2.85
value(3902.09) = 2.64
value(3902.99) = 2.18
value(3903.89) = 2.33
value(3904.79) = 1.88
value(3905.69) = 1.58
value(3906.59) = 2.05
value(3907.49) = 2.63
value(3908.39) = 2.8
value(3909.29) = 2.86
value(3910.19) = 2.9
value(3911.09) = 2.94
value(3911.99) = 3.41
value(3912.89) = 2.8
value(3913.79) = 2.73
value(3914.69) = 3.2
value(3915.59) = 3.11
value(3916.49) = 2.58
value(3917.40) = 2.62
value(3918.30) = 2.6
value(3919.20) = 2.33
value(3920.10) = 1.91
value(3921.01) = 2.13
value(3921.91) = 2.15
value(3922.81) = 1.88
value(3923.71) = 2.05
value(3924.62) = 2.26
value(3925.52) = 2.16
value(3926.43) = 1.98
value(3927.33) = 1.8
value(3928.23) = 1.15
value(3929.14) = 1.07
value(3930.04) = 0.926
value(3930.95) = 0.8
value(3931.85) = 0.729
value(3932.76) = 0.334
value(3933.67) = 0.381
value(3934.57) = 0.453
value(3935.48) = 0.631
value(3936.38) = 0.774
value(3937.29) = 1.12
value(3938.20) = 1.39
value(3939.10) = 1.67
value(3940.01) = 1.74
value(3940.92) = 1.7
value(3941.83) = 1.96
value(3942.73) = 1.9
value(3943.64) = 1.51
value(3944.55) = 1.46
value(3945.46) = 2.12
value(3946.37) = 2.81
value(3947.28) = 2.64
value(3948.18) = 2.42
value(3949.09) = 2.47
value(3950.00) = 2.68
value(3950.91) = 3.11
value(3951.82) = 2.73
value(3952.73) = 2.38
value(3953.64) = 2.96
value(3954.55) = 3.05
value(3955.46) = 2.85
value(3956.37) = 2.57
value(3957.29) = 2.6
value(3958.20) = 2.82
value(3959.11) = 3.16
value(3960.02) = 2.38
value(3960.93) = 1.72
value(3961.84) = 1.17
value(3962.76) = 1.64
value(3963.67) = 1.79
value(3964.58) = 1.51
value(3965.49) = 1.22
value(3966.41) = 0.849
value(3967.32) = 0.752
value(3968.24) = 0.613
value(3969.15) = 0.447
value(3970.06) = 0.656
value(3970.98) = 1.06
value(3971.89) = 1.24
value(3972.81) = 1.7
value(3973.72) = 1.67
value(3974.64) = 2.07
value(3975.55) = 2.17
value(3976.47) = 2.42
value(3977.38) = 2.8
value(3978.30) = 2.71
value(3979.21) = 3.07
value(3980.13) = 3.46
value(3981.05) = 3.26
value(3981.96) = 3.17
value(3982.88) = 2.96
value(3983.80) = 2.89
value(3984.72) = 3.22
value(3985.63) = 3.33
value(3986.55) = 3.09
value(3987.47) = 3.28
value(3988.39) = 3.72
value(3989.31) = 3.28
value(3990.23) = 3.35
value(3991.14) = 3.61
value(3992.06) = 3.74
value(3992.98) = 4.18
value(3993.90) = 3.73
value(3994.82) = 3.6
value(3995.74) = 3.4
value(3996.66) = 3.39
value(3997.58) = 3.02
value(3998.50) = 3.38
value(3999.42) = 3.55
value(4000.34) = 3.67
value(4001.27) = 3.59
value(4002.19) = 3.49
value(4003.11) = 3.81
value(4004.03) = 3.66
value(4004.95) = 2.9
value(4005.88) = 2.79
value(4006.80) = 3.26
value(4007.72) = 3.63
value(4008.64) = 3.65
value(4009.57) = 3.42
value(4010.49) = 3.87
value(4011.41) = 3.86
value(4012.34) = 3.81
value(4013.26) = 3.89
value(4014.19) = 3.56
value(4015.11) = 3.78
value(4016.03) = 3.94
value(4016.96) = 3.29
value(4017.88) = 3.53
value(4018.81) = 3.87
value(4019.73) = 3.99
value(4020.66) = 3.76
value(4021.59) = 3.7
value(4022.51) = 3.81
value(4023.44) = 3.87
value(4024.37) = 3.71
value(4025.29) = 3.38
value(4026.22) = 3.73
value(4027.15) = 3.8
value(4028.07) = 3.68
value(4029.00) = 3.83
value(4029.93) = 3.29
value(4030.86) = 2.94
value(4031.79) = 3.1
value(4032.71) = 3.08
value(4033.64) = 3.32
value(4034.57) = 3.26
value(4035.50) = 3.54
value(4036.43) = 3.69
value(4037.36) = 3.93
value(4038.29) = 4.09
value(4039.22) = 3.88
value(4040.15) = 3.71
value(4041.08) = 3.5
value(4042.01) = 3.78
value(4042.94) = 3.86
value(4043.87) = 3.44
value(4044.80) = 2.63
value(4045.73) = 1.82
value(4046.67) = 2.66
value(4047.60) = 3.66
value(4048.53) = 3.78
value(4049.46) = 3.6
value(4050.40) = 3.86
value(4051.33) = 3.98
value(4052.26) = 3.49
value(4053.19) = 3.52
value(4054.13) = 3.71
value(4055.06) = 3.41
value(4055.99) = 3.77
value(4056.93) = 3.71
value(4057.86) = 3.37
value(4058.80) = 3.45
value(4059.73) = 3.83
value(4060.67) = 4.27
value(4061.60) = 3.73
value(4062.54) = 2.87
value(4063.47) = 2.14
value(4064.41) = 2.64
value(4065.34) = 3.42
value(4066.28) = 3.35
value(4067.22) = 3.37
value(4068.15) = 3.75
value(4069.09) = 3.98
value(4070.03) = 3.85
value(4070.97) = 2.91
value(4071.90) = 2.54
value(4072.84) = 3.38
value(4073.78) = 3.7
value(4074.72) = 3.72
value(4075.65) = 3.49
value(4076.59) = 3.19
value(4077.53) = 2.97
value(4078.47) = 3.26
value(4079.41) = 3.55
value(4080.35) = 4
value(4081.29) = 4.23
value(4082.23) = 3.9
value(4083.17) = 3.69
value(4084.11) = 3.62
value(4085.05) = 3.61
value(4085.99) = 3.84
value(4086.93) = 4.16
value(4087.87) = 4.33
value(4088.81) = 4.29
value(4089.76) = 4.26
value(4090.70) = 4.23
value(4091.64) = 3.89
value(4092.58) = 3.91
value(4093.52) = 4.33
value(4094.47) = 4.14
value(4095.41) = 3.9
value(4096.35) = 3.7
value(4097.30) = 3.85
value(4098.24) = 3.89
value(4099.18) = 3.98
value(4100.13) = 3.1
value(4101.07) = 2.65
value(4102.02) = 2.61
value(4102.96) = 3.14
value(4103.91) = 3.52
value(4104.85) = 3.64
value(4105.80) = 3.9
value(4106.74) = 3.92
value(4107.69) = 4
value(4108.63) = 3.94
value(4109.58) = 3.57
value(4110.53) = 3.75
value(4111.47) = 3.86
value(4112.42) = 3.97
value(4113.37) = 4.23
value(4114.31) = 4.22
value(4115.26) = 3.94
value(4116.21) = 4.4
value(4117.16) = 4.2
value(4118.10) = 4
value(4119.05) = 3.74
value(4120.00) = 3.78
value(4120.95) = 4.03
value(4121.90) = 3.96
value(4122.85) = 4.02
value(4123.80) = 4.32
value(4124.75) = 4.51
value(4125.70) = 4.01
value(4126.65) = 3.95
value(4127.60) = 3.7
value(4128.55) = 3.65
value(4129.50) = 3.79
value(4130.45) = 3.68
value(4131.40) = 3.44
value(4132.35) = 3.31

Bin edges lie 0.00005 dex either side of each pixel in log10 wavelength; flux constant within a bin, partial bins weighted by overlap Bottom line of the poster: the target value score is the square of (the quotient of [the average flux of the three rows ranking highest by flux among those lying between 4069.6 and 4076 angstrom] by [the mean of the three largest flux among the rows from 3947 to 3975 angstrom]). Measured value 1.46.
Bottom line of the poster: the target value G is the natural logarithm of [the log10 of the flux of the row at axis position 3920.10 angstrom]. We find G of -1.3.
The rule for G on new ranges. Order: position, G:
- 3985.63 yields -0.6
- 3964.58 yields -1.7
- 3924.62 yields -1.0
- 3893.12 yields -0.9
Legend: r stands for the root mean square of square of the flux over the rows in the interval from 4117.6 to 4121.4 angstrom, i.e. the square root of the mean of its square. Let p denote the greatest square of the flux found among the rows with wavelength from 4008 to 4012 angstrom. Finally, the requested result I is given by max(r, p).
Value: 15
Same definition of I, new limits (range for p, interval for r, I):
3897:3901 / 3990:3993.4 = 14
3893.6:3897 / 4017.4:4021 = 14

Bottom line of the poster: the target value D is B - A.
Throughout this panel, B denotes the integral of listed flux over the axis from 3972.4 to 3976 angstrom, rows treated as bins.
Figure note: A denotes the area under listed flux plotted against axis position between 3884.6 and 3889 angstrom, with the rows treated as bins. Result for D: -1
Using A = 8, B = 7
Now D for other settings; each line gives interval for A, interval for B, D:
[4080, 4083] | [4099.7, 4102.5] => -4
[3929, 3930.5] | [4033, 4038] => 16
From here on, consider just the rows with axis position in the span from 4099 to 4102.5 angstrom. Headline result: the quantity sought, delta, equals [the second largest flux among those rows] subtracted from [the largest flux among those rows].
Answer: 0.88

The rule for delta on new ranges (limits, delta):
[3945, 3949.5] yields 0.17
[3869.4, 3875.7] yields 0.47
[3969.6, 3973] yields 0.46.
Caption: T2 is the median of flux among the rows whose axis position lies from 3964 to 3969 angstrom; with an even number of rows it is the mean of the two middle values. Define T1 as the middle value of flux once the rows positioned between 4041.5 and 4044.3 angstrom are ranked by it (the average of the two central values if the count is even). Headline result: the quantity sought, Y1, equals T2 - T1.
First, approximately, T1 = 3.78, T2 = 0.8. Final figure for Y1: -2.9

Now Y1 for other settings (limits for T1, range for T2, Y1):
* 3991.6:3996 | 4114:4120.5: 0.3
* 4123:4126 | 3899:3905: -2.0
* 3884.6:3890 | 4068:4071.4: 2.0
